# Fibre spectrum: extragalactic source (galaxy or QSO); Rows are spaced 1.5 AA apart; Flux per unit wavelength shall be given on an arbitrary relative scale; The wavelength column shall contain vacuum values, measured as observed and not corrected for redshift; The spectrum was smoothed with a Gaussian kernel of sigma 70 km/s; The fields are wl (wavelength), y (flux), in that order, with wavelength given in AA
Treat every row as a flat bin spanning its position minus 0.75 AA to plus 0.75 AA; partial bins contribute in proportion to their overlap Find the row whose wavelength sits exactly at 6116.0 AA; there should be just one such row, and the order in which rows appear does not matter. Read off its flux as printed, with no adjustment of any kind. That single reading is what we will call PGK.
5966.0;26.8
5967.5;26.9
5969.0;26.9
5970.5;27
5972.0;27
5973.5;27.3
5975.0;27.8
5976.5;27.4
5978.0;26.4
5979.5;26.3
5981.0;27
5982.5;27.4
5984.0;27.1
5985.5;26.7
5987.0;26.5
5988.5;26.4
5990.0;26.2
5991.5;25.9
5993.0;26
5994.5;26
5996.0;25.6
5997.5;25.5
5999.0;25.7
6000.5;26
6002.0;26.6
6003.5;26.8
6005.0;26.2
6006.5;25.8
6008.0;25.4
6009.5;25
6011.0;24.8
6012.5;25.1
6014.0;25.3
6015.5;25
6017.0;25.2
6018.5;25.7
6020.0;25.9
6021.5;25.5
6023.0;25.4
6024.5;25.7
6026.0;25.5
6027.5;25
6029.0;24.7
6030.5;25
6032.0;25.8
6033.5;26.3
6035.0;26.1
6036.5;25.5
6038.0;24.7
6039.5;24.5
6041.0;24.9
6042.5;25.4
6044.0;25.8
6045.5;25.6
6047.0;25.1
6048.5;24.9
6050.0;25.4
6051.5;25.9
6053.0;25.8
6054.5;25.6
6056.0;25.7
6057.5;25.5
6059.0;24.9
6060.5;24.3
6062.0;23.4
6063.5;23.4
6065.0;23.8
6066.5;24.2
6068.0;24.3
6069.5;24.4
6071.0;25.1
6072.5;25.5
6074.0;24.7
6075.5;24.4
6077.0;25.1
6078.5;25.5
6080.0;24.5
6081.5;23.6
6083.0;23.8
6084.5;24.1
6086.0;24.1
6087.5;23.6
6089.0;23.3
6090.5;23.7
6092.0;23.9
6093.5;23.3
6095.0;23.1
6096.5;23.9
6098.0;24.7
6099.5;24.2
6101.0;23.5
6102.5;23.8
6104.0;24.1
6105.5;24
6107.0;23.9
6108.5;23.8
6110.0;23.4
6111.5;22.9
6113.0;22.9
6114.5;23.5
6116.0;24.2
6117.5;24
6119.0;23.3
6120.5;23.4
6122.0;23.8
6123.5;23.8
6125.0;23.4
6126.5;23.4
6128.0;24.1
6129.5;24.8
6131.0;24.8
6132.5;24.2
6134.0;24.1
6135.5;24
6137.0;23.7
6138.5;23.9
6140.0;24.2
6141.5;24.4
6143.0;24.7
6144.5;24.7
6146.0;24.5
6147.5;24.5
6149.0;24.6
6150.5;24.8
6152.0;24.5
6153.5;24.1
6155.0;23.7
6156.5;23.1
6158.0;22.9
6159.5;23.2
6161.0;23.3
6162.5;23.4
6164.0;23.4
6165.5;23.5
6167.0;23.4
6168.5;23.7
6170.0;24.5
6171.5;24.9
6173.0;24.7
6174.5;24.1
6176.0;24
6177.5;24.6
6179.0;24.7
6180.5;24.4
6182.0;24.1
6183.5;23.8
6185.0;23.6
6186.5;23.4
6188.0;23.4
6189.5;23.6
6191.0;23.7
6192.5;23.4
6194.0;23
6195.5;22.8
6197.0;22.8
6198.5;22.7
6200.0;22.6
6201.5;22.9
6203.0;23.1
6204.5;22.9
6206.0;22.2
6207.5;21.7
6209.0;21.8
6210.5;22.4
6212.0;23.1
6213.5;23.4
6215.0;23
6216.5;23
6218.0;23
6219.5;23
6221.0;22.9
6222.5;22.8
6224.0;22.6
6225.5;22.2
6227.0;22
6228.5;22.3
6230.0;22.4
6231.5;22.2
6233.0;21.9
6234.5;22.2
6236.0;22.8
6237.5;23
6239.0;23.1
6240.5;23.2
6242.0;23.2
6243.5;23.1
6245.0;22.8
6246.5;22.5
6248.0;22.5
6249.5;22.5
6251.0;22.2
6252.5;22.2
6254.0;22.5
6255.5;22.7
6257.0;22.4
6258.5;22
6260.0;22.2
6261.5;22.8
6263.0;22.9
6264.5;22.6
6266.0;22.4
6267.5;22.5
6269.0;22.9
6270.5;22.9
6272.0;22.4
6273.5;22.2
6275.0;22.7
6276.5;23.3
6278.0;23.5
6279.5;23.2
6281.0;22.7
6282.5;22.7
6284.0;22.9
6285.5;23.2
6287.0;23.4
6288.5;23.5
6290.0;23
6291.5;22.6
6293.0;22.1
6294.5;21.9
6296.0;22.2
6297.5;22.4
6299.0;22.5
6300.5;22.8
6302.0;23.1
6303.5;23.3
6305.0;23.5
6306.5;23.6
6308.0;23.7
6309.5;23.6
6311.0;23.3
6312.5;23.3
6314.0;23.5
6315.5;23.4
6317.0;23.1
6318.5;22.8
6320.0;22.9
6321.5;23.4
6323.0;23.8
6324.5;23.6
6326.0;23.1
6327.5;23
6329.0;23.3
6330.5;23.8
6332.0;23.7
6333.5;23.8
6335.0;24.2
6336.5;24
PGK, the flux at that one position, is 24.2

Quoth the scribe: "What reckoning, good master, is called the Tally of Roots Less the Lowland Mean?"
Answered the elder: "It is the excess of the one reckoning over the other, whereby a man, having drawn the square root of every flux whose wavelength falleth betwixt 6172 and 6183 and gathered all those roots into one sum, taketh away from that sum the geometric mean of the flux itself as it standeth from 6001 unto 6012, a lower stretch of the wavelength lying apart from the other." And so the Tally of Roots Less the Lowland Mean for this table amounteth 8.8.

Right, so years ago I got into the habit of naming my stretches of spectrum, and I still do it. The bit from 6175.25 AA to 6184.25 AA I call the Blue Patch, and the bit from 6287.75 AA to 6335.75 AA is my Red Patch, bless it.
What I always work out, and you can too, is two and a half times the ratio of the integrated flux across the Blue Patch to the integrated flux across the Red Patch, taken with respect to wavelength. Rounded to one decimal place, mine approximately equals 0.5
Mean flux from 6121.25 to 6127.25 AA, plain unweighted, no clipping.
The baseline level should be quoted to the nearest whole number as 24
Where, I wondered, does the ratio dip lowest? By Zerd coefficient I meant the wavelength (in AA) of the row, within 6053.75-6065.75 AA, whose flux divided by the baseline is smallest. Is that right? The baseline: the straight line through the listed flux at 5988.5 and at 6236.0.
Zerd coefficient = 6062.0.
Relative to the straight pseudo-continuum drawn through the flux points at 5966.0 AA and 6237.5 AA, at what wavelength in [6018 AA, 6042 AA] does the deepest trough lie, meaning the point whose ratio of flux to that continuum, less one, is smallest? 6039.5 AA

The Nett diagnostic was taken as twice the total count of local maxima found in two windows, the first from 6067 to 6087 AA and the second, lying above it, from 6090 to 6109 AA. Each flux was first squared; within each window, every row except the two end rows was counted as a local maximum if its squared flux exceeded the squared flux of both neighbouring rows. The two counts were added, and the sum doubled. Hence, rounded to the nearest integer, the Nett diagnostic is 10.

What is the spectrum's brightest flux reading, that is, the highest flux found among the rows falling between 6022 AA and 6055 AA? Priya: 26.3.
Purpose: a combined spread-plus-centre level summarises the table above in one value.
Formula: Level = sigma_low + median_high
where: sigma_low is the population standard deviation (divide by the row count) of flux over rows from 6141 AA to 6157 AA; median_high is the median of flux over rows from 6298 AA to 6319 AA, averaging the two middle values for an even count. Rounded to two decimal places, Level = 23.79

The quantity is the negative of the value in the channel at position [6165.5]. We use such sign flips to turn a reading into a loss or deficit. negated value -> -23.5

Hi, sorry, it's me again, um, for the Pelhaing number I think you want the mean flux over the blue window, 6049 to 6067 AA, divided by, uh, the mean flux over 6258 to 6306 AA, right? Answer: 1.09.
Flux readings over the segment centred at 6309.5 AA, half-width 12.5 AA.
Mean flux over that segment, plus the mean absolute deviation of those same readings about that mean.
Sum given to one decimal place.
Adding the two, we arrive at 23.5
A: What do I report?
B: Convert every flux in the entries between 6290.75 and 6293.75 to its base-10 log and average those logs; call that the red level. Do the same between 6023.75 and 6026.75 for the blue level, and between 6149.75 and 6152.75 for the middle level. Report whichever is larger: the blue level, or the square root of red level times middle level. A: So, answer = 1.41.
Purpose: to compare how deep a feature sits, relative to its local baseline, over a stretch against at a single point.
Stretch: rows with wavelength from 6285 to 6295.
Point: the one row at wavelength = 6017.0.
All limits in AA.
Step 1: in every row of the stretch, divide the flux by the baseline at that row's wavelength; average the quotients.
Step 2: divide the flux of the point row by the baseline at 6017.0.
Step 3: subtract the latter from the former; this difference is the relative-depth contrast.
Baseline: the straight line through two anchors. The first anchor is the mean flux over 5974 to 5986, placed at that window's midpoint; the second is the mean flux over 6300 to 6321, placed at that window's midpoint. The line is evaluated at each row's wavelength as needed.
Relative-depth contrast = 0.023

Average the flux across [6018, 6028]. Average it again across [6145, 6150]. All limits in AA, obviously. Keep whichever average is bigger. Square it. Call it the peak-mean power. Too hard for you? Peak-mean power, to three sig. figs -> 652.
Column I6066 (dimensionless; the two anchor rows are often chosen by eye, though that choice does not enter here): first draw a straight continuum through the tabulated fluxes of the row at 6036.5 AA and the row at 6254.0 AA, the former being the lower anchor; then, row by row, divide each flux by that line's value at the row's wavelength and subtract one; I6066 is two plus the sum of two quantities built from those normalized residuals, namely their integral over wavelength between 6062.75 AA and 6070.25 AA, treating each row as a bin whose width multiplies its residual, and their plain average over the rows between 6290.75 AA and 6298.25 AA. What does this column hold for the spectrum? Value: 1.69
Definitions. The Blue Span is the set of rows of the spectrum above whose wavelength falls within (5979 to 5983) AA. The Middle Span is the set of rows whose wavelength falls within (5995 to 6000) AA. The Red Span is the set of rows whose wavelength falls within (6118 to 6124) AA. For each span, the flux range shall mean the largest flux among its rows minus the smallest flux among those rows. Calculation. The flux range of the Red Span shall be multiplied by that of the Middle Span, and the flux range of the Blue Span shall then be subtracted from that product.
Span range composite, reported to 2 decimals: -1.00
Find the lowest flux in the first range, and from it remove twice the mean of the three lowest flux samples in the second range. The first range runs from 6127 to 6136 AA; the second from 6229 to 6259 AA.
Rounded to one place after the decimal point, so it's -20.1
